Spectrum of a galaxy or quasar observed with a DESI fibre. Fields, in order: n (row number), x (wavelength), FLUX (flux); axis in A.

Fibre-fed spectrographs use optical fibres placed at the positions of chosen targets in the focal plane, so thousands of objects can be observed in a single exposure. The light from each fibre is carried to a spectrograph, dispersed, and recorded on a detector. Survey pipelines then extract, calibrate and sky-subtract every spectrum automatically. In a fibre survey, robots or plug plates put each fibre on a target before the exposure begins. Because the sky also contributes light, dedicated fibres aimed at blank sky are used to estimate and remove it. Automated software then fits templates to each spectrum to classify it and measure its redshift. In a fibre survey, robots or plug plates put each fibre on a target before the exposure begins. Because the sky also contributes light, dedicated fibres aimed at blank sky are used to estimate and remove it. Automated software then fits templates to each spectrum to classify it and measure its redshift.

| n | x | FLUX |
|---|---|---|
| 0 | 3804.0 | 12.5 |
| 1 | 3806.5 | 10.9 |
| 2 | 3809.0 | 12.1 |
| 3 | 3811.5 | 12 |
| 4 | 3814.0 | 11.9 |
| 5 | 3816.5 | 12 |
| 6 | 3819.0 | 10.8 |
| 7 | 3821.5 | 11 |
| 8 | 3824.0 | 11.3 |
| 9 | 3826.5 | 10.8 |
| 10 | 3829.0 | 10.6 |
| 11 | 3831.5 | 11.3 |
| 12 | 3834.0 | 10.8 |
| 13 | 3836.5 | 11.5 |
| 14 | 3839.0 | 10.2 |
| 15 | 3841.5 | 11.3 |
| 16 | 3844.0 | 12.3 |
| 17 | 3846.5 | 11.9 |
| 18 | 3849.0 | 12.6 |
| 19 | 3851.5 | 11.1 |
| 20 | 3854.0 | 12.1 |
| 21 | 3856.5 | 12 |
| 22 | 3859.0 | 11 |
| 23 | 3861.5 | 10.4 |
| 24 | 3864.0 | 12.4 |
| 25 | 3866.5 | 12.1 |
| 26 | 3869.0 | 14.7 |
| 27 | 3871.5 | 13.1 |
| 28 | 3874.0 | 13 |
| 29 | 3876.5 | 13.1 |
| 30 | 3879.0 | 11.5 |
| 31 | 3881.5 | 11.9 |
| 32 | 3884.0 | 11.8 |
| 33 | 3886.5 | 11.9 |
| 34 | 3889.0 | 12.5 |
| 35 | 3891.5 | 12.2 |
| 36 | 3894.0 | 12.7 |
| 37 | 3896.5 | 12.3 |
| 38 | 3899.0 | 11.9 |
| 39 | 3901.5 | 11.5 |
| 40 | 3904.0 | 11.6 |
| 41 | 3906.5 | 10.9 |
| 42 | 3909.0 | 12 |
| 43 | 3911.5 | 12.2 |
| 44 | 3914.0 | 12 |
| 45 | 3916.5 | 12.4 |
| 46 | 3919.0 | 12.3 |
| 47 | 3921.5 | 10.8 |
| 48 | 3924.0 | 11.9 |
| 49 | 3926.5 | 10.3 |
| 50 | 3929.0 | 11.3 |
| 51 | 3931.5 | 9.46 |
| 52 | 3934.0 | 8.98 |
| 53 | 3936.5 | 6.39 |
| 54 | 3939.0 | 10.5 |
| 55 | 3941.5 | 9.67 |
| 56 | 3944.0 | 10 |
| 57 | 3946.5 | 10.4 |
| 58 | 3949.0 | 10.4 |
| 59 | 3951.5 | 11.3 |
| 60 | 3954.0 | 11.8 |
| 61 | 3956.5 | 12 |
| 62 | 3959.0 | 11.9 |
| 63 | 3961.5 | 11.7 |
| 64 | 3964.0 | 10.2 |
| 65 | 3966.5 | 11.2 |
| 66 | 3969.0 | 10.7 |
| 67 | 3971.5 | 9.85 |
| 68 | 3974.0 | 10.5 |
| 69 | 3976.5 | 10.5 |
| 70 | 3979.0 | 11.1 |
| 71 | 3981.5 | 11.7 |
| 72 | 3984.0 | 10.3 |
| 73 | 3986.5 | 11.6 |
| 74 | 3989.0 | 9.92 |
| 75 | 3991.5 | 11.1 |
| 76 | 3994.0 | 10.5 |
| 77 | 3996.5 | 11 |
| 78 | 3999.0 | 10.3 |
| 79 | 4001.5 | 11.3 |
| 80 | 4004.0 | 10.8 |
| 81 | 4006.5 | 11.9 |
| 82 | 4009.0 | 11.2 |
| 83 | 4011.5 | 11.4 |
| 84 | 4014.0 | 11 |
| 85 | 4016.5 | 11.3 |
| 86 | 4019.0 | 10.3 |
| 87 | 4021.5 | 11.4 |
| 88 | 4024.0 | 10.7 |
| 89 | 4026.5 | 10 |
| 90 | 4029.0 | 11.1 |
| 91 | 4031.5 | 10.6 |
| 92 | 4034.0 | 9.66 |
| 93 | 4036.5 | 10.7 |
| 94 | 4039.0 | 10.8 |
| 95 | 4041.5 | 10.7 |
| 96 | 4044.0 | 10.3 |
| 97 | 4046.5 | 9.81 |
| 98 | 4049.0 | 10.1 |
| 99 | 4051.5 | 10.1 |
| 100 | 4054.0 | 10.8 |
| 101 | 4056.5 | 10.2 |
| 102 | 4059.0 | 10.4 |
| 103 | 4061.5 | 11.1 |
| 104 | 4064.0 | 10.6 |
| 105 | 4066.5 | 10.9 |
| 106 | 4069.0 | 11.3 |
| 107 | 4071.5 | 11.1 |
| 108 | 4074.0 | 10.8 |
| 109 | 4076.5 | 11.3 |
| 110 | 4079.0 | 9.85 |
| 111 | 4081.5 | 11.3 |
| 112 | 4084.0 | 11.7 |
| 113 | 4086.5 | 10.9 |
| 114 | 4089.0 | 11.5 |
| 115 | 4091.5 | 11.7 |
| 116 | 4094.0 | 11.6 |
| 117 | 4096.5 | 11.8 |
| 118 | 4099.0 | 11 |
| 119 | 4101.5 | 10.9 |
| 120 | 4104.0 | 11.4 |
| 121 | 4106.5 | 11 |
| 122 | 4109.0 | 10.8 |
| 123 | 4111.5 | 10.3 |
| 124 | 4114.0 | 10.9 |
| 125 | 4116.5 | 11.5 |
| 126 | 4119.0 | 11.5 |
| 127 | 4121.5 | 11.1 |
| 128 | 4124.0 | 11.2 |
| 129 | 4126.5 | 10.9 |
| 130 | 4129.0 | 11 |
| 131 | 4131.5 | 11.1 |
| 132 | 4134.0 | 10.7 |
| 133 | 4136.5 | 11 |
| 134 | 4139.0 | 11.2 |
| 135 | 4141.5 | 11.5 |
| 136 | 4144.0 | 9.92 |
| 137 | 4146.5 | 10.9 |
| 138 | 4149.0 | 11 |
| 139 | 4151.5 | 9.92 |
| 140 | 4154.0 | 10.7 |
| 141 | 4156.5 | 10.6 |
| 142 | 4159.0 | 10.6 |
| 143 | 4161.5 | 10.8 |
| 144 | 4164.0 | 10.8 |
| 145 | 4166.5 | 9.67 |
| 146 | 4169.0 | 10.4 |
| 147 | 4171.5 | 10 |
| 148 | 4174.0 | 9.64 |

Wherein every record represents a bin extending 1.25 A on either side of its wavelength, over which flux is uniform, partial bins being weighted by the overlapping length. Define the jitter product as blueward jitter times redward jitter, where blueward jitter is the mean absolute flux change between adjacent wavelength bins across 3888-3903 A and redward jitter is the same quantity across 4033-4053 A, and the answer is 0.14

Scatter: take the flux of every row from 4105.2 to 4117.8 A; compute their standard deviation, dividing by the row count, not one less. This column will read 0.38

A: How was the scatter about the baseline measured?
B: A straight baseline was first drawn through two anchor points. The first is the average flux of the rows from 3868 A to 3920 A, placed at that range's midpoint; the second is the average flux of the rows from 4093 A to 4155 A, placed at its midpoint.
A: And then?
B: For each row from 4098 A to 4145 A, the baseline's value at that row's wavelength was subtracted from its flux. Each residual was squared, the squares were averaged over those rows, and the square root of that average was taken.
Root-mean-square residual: 0.4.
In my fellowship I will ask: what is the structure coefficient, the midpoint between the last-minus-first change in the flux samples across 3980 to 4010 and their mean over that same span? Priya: 5.23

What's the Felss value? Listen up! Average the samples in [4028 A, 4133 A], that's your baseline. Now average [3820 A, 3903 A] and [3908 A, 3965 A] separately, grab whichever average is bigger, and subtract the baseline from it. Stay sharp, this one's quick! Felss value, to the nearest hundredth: 0.95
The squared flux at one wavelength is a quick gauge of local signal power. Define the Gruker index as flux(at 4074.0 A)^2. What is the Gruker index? 117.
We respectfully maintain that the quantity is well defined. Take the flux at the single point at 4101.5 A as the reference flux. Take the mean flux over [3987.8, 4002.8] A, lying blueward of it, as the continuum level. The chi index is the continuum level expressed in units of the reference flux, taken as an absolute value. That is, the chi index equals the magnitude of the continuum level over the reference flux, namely 0.98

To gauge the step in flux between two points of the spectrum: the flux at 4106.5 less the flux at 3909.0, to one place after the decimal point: -1.0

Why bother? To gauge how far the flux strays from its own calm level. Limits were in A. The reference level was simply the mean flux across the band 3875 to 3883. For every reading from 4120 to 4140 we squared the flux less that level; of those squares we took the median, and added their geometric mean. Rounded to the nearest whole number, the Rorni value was 3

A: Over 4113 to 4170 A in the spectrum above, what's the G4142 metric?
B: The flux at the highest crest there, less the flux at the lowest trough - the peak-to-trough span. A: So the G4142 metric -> 1.8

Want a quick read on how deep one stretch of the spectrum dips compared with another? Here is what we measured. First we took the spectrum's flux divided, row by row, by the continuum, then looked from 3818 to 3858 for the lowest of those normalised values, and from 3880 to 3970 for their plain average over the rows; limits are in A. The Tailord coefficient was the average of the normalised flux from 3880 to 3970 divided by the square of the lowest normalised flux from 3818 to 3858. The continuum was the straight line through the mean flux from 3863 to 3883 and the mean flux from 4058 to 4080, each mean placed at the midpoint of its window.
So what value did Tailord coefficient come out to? 1.50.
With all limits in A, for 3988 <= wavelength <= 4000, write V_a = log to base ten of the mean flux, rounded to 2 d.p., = 1.02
